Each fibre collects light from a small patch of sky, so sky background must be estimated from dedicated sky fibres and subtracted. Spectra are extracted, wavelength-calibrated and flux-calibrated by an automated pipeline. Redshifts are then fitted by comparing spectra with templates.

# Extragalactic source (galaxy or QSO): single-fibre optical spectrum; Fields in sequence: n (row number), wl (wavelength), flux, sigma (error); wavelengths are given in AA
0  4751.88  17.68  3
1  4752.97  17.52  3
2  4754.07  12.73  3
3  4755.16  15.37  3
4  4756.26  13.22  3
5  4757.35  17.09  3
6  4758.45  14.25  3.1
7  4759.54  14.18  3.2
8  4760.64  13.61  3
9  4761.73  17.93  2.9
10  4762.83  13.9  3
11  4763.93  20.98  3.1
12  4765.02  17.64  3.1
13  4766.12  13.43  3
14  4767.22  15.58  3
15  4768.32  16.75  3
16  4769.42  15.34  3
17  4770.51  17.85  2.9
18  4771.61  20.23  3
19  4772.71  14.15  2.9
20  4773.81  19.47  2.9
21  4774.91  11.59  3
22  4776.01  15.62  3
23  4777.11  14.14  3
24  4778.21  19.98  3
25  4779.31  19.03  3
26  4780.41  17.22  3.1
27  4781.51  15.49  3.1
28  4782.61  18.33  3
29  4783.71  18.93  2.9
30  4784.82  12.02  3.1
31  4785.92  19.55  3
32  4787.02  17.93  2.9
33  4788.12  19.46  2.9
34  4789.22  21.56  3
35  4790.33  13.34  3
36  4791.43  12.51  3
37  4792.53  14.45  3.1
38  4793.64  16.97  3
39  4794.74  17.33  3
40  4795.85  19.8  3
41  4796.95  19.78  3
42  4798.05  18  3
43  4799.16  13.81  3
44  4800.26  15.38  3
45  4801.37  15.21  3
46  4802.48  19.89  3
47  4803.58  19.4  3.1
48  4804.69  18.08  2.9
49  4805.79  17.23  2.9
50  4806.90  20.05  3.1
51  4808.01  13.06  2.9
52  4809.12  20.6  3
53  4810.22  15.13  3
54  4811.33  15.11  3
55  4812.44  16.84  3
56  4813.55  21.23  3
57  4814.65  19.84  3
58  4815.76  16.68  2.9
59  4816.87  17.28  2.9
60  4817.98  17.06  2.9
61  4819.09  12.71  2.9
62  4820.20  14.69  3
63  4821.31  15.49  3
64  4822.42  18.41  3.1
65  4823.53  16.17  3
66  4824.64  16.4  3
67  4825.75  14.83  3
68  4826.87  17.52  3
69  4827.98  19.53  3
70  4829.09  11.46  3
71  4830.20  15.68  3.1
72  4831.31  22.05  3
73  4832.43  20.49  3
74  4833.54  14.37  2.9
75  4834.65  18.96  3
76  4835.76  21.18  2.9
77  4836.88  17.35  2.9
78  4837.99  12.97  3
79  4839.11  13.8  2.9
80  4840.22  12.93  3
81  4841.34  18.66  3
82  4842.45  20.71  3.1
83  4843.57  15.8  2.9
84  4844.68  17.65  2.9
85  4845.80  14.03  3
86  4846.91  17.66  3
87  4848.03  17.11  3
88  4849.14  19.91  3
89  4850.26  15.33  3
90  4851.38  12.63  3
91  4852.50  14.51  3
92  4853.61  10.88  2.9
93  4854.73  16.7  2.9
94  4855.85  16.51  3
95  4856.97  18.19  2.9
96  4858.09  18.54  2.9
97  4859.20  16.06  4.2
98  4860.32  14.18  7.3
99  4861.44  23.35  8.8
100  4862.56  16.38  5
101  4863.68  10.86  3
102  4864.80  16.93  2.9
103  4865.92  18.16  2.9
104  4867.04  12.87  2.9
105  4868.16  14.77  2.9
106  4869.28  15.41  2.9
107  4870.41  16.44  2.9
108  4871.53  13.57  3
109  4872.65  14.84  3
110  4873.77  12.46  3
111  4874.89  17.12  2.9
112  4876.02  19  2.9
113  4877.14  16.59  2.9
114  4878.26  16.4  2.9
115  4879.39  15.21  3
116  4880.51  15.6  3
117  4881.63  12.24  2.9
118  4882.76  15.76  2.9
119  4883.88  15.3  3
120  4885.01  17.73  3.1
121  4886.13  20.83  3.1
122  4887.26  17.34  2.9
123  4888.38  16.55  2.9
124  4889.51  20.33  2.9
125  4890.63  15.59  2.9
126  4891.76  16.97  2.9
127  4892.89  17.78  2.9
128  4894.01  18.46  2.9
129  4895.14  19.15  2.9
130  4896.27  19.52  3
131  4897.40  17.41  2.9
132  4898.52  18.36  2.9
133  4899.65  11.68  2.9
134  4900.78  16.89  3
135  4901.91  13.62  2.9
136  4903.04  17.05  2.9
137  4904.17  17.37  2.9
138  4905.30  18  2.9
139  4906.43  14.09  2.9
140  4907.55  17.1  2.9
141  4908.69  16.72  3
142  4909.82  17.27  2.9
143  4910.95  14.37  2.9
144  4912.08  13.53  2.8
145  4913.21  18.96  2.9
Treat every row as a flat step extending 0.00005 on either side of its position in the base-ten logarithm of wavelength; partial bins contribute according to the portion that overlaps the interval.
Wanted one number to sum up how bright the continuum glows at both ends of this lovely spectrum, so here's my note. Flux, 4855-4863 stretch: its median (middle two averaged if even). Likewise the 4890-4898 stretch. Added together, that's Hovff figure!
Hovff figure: 34.3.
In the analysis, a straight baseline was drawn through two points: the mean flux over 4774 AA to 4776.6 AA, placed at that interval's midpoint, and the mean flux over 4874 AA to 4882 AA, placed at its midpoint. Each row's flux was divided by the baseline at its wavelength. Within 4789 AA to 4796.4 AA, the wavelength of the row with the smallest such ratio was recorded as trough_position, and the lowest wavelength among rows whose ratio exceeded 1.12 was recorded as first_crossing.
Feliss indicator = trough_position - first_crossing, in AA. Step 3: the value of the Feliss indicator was 2.2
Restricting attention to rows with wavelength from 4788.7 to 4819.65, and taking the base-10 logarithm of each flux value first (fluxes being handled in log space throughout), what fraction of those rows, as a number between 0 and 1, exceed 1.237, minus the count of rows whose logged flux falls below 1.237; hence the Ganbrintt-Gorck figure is -15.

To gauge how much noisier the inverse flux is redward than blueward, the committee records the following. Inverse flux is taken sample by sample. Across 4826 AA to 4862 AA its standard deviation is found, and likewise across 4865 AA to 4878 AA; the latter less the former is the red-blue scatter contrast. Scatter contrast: -0.003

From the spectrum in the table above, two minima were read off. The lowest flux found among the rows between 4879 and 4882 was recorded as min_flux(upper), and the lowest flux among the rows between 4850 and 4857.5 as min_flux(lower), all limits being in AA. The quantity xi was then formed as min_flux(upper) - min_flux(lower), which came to 1.4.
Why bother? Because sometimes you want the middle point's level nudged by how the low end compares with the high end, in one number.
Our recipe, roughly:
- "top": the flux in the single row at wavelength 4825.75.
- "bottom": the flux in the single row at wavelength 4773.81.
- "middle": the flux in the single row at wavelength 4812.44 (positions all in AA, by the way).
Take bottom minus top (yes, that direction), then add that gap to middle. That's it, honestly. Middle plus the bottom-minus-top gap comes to 21.5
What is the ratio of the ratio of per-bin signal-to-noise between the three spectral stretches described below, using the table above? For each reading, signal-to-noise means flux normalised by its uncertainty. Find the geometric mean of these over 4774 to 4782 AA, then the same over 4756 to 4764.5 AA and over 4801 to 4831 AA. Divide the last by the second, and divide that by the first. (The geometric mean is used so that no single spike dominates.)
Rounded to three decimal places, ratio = 0.209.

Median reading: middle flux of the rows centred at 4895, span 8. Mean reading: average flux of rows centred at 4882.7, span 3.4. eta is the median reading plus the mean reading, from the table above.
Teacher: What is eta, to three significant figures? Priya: 32.8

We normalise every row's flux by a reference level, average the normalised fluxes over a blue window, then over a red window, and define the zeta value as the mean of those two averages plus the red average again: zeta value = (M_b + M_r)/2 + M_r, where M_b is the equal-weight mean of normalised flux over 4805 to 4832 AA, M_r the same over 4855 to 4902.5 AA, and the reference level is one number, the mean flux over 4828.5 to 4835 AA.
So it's 1.93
